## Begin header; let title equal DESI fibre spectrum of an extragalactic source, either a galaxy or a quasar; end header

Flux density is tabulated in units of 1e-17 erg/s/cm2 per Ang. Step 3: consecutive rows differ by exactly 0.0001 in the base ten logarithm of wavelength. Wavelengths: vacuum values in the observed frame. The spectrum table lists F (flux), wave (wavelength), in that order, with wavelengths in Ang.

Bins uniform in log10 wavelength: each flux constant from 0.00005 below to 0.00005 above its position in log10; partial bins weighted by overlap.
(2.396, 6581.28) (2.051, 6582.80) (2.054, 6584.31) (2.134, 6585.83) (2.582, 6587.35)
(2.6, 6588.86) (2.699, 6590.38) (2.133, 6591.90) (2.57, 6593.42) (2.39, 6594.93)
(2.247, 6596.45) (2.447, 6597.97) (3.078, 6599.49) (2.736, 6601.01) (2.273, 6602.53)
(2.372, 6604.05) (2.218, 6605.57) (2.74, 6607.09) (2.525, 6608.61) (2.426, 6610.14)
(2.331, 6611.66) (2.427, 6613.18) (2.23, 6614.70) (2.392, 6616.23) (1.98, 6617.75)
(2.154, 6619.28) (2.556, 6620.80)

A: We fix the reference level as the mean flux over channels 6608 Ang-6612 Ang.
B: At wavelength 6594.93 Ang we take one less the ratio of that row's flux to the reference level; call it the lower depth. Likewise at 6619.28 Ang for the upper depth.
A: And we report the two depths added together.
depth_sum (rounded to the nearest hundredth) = 0.13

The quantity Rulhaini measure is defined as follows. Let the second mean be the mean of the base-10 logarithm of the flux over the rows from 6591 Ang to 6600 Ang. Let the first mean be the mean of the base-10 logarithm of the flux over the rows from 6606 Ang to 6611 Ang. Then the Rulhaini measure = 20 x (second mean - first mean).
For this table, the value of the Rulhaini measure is -0.3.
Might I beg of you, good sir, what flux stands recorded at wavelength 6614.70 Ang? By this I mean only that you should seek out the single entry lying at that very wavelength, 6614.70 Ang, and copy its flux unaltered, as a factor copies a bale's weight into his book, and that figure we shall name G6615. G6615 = 2.23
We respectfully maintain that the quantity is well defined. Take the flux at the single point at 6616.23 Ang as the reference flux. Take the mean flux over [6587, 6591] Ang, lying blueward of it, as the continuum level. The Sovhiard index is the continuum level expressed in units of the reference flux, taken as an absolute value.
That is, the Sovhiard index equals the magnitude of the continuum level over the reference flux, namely 1.10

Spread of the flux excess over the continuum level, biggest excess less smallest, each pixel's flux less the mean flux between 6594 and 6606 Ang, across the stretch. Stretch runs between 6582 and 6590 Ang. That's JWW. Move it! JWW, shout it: 0.55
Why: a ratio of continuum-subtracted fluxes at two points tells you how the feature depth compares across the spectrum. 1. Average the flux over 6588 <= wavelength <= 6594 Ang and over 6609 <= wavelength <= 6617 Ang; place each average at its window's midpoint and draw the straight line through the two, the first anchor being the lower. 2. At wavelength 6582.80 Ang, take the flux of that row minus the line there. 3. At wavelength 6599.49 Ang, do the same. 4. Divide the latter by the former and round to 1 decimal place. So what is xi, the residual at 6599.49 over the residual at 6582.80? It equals -1.3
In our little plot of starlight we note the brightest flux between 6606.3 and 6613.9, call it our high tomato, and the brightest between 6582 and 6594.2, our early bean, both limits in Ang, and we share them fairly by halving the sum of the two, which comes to 2.72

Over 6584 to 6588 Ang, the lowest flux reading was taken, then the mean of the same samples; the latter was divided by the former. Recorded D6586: 1.10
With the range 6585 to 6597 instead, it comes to 1.13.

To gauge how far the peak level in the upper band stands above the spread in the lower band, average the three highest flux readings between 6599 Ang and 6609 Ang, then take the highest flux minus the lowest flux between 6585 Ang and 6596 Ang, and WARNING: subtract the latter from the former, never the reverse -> 2.3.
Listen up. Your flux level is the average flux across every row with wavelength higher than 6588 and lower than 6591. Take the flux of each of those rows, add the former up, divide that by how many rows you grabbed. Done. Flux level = 2.65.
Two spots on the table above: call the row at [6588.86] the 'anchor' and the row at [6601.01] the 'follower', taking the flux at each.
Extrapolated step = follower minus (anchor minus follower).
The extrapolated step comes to 2.9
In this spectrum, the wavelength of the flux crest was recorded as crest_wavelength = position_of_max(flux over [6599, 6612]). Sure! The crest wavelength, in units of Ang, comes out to 6599.49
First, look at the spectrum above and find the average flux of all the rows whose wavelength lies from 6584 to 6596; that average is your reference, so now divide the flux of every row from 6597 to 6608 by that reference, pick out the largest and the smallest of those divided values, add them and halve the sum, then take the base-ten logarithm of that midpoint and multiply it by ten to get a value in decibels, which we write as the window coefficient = 0.4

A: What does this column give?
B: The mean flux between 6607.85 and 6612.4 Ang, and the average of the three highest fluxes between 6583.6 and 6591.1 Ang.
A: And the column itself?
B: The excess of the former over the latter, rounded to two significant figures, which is -0.20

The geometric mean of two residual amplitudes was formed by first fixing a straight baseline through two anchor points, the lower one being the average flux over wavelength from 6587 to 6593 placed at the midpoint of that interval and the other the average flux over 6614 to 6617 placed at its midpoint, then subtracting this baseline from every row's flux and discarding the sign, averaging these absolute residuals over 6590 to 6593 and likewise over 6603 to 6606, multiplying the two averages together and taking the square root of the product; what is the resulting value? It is 0.16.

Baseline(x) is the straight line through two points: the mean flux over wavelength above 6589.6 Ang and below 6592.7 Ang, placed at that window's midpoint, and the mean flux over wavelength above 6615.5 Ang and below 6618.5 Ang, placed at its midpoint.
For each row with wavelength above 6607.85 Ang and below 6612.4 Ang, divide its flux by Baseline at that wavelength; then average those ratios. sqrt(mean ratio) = 1.04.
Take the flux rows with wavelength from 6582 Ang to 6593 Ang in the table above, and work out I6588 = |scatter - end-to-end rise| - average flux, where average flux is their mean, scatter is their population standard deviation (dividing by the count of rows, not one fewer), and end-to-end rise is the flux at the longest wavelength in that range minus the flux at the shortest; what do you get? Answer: -2.1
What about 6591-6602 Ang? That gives -2.2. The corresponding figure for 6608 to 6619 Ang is -1.6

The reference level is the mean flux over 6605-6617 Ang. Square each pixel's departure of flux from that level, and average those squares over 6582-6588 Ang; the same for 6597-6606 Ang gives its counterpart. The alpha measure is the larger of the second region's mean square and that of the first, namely 0.102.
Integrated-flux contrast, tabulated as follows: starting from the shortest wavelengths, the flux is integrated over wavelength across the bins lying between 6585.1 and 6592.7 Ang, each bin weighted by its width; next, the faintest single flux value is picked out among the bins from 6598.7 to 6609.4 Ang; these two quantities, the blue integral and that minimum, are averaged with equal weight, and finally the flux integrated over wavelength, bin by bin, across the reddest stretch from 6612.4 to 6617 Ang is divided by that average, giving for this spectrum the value 1.0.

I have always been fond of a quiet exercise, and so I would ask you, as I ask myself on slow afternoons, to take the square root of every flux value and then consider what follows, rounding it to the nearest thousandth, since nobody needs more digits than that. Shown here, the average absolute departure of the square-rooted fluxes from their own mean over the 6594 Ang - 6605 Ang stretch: 0.071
